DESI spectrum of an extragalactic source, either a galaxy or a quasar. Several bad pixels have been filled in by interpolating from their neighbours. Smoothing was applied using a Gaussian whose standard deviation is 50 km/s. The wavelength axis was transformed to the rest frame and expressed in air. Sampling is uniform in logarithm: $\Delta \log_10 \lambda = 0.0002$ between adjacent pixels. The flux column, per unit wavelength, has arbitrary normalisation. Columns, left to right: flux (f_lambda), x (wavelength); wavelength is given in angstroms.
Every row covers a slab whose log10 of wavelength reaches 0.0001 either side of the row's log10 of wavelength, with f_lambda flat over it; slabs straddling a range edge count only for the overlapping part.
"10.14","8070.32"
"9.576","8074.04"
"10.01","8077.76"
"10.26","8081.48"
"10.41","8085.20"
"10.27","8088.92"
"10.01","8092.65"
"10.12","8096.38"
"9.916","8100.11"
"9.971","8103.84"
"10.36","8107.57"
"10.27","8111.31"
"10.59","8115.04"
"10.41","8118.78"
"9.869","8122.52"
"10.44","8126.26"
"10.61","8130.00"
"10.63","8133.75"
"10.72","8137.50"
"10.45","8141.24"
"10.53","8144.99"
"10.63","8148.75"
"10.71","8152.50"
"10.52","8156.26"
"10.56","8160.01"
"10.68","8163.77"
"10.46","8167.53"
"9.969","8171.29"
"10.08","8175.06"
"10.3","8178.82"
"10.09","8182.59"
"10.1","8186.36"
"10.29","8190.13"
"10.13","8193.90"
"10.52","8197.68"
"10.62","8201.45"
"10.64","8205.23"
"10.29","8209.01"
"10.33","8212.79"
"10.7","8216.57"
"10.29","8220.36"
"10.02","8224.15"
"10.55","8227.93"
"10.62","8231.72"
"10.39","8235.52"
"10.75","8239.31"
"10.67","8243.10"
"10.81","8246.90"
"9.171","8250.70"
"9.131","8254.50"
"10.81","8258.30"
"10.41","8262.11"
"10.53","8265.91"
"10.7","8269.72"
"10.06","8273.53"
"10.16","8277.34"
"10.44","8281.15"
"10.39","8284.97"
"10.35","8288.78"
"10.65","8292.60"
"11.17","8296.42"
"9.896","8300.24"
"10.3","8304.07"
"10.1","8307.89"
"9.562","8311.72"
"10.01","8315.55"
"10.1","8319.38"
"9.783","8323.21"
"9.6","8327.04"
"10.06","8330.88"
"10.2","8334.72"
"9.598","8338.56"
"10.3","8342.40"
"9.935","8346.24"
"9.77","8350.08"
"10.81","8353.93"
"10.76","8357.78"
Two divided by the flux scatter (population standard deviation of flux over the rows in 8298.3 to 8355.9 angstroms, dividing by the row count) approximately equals 6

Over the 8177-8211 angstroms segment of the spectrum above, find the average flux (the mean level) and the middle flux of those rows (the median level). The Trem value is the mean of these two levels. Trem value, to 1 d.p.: 10.3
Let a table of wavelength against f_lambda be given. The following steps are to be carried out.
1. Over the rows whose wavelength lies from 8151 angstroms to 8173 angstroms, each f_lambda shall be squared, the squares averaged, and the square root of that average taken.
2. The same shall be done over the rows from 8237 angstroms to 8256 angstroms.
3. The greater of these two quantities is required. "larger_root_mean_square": 10.5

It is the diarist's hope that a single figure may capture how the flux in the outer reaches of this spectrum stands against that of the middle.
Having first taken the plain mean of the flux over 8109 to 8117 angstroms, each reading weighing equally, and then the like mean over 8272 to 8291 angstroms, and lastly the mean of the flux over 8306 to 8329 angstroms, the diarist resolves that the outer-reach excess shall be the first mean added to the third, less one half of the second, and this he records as 15.1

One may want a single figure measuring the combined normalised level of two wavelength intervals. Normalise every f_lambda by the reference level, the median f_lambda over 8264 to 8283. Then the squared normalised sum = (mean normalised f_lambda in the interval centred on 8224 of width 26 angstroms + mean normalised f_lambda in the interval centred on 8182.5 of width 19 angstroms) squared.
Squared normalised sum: 3.89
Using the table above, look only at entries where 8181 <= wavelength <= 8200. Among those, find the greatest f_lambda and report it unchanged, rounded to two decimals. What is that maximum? 10.52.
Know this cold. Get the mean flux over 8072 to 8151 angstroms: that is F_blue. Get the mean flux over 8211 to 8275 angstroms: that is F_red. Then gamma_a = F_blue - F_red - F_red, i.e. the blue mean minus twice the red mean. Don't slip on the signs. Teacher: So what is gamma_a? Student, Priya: -10.4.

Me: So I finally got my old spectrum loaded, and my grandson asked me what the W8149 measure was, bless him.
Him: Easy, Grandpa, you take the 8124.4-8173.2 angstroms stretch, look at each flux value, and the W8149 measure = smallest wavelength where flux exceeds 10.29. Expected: 8126.26 angstroms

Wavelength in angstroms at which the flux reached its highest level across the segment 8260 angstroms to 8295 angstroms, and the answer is 8269.72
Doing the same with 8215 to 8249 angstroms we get 8246.90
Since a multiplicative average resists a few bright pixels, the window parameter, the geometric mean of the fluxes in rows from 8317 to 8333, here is 9.9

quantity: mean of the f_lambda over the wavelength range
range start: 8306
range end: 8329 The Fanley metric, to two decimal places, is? 9.86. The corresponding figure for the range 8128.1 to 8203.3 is 10.43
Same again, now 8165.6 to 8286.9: 10.33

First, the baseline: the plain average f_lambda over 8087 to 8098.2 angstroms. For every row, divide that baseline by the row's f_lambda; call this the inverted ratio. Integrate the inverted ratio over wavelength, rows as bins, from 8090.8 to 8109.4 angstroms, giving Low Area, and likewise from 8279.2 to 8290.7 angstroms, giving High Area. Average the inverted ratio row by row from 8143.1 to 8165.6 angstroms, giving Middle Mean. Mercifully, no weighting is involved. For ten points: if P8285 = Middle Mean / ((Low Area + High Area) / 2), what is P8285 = 0.064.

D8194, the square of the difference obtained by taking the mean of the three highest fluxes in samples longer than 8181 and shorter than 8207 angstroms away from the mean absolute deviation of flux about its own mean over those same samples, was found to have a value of 108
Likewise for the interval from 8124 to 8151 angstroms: 112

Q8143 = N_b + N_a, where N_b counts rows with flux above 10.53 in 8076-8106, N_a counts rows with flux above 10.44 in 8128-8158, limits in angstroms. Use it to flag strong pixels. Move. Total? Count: 8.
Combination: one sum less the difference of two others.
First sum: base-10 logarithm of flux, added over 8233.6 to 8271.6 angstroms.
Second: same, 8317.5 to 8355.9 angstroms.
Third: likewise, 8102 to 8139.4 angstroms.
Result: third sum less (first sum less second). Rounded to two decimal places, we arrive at 10.03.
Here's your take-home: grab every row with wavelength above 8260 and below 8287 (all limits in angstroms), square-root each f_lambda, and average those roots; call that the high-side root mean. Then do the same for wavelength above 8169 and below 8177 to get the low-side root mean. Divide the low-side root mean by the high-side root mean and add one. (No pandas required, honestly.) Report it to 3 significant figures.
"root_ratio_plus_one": 1.98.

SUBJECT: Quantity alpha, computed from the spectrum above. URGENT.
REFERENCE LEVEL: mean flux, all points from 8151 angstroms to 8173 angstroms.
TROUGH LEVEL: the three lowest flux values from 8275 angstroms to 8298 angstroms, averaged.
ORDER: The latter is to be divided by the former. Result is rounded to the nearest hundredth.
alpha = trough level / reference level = 0.98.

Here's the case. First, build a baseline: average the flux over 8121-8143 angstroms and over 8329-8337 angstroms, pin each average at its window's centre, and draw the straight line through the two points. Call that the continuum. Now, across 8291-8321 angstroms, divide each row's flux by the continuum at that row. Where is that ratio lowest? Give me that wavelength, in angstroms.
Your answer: 8311.72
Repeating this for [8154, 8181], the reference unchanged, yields 8171.29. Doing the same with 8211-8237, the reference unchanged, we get 8224.15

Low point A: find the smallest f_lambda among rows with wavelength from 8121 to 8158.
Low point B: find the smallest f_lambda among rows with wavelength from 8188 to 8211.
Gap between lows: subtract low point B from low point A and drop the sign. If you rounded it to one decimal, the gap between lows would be 0.3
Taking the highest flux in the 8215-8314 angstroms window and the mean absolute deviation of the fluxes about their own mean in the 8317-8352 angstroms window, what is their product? 2.38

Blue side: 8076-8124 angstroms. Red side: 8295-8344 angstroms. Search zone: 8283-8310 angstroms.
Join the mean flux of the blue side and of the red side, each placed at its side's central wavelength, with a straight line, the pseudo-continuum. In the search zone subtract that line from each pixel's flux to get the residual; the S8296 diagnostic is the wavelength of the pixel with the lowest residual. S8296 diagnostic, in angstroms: 8300.24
